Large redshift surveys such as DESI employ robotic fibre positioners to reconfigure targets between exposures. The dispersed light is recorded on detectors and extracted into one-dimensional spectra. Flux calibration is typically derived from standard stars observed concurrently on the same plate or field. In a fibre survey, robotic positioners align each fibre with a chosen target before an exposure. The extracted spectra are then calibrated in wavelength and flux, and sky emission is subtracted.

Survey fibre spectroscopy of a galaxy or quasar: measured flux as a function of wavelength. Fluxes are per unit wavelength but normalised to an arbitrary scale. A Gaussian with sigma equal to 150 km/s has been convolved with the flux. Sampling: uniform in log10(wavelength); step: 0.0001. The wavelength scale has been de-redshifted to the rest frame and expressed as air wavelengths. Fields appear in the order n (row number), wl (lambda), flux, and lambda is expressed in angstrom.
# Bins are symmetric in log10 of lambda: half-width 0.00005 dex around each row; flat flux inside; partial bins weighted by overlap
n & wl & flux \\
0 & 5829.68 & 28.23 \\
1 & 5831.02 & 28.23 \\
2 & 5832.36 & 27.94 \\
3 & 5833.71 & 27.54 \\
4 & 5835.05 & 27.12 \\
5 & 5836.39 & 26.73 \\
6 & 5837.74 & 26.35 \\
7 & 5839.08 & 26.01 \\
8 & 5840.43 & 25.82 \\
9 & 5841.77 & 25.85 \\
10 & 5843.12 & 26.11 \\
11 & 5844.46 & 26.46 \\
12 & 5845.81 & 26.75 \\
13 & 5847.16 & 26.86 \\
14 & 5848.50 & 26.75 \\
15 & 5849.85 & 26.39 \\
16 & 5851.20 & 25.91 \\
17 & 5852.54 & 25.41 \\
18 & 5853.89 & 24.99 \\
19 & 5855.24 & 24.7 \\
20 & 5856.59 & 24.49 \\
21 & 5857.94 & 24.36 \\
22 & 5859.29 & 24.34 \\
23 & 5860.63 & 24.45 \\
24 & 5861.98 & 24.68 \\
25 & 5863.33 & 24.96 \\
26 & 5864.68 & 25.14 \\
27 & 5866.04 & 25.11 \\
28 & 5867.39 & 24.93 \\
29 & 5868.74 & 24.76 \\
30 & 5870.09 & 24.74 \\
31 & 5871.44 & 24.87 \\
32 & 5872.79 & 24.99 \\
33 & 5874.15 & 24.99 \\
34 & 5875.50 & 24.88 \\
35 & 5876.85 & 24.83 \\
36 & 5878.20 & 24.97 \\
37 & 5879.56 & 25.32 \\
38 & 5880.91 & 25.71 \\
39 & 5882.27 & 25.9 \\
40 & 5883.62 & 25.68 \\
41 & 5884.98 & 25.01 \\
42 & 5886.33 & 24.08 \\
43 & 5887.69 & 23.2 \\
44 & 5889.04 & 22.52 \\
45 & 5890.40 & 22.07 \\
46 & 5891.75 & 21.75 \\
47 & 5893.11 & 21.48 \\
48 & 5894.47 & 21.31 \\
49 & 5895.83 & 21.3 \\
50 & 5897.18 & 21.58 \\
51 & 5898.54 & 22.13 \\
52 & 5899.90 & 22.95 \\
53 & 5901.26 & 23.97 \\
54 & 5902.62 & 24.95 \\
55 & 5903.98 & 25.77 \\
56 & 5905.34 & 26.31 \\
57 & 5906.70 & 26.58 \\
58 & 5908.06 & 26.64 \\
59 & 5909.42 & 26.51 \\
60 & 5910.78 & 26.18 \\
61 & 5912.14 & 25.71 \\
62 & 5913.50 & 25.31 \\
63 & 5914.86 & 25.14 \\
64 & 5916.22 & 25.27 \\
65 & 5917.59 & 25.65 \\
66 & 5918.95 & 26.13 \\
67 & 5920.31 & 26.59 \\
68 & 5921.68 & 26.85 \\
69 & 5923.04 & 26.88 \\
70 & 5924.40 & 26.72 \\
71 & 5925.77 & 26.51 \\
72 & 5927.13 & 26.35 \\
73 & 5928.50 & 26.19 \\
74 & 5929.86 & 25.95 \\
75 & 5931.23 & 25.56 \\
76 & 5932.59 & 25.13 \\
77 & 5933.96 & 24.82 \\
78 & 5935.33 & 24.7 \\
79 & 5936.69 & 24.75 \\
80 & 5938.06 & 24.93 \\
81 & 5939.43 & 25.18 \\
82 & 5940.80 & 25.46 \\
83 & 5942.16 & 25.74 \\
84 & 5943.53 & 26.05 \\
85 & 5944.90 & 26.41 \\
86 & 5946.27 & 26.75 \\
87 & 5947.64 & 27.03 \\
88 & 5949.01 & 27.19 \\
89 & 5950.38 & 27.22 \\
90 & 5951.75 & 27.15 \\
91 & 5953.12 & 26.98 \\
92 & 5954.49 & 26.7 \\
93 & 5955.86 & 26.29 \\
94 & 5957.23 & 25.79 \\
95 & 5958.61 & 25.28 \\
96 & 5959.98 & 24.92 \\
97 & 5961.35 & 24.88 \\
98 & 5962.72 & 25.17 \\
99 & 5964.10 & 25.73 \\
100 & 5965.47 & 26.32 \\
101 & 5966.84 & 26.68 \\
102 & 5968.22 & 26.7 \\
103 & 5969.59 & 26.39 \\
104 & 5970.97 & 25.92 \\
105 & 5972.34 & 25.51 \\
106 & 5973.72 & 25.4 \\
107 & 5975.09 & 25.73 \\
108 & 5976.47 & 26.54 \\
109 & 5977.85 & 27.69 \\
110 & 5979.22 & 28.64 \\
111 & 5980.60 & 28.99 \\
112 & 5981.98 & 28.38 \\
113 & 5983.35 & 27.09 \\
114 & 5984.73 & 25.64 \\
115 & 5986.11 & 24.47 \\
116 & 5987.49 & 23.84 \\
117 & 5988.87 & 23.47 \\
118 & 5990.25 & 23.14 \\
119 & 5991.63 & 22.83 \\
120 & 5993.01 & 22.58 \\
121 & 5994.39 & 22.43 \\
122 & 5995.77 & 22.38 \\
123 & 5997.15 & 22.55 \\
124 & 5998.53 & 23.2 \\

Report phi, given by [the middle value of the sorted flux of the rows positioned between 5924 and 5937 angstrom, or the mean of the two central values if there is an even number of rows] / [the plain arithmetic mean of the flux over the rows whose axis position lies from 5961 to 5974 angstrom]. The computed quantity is 1.00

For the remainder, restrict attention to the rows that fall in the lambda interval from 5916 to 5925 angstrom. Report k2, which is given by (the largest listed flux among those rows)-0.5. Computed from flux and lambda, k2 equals 26.4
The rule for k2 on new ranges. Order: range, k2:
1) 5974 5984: 28.5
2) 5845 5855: 26.4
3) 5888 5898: 22.0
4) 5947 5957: 26.7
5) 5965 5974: 26.2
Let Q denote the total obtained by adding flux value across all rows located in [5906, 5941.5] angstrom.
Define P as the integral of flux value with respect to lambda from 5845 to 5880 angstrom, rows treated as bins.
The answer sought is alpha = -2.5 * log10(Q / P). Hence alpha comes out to 0.29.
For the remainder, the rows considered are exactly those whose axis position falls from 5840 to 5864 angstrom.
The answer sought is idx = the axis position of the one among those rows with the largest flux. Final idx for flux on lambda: 5847.16 angstrom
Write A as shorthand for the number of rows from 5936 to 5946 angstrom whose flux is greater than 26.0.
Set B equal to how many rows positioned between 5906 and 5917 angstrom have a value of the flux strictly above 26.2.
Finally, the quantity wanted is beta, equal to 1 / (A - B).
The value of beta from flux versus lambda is -1.0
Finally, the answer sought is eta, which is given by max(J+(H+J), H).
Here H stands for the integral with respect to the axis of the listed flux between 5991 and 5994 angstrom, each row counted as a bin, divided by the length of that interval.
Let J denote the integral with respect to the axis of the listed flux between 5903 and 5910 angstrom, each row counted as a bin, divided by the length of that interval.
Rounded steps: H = 22.7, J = 26.3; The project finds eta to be 75.3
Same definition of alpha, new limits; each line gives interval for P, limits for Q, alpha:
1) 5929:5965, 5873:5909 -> 0.43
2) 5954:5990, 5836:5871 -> 0.38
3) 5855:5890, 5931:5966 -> 0.27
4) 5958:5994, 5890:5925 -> 0.40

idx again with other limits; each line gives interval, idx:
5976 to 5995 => 5980.60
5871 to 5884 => 5882.27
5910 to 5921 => 5920.31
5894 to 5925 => 5923.04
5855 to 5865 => 5864.68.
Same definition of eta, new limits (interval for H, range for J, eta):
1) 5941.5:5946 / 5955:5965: 77.1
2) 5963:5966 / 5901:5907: 77.0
